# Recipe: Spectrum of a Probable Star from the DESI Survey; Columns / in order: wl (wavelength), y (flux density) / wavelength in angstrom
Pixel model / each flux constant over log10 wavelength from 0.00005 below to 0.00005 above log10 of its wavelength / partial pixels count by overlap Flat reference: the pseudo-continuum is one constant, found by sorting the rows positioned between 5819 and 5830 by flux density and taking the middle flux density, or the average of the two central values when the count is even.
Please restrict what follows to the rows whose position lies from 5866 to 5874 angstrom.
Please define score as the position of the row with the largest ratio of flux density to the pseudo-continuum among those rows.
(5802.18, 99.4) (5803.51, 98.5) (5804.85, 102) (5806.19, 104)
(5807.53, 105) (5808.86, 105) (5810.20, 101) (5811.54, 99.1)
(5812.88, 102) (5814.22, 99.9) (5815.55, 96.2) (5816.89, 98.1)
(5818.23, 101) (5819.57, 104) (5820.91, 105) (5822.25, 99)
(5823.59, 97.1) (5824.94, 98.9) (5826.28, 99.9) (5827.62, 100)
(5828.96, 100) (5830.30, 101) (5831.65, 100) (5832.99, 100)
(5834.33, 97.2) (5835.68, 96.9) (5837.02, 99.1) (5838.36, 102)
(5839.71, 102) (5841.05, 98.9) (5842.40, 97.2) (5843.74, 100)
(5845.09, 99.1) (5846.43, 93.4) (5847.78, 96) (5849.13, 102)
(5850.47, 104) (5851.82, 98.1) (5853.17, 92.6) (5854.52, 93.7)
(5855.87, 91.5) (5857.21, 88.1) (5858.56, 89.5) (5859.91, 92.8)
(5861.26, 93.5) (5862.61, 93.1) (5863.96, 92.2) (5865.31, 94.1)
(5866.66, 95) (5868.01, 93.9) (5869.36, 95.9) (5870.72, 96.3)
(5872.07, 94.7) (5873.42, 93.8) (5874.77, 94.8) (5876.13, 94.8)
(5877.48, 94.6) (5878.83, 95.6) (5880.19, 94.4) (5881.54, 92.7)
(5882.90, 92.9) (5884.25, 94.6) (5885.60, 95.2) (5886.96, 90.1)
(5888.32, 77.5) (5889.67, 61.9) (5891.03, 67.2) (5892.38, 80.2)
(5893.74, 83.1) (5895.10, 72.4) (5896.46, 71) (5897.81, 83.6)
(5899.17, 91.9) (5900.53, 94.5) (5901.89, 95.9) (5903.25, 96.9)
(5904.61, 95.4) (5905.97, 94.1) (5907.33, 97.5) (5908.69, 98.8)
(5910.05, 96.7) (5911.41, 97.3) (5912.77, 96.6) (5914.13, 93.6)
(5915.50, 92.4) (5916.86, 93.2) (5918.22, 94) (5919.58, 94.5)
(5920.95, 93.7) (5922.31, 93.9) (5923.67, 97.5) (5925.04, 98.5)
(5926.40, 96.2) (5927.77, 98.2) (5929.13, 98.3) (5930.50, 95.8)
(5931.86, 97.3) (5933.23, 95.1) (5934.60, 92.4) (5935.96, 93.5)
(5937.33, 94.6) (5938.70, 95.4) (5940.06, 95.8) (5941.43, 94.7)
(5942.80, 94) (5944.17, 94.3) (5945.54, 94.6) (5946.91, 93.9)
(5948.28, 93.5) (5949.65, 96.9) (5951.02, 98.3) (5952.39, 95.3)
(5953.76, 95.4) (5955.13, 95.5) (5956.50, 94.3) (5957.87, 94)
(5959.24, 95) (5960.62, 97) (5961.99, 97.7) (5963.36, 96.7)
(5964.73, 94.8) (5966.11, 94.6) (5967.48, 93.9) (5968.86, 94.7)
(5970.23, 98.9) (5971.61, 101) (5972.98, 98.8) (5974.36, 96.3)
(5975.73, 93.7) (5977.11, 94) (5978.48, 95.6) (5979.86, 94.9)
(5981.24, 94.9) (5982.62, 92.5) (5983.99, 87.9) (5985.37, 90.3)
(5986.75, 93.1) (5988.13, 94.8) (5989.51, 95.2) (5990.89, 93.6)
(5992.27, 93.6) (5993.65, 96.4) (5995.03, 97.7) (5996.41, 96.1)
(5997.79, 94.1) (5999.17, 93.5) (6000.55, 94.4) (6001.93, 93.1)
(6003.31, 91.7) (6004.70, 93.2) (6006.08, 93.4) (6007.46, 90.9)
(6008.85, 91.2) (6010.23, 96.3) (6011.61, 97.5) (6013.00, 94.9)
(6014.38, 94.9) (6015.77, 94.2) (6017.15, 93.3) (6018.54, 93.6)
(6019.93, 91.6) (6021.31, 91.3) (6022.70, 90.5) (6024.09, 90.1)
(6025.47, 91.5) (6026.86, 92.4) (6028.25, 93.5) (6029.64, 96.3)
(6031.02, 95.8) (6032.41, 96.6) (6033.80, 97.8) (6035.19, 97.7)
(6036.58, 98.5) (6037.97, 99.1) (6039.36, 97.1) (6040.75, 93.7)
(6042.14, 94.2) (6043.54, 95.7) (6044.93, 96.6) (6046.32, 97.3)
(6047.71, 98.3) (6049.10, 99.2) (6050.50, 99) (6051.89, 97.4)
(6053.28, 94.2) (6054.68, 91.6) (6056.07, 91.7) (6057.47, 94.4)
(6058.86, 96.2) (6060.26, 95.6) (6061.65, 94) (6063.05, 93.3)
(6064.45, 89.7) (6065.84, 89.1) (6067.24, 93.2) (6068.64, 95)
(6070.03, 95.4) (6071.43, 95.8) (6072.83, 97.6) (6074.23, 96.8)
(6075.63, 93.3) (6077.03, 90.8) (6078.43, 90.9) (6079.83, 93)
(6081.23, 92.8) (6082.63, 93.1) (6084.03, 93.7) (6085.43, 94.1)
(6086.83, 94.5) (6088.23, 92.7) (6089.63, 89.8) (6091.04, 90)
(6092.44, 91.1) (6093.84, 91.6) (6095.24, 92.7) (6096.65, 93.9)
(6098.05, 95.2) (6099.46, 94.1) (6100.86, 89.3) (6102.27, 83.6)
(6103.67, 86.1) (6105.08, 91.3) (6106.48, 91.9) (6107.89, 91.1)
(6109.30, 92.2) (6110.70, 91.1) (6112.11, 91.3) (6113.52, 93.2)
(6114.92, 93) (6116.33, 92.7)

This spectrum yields 5870.72 angstrom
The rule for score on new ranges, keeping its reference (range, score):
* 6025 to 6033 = 6032.41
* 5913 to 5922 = 5919.58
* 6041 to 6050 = 6049.10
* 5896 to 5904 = 5903.25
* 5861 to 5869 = 5866.66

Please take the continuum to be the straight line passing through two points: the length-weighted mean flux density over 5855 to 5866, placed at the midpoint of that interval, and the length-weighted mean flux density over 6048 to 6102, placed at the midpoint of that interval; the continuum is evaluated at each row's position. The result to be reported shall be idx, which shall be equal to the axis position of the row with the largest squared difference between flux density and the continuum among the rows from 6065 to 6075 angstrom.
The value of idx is 6065.84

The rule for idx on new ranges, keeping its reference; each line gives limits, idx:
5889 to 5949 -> 5889.67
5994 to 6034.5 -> 5995.03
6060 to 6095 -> 6065.84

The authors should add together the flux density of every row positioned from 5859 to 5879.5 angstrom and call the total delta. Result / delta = 1415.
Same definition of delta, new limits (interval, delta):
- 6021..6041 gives 1422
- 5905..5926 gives 1432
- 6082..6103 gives 1379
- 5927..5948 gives 1428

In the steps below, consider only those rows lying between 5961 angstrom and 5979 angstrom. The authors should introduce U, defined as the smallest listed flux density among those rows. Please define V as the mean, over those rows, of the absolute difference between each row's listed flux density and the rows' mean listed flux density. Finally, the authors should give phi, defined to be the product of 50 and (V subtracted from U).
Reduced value 4592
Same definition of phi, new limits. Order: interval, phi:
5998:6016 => 4472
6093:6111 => 4070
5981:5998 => 4301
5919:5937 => 4532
